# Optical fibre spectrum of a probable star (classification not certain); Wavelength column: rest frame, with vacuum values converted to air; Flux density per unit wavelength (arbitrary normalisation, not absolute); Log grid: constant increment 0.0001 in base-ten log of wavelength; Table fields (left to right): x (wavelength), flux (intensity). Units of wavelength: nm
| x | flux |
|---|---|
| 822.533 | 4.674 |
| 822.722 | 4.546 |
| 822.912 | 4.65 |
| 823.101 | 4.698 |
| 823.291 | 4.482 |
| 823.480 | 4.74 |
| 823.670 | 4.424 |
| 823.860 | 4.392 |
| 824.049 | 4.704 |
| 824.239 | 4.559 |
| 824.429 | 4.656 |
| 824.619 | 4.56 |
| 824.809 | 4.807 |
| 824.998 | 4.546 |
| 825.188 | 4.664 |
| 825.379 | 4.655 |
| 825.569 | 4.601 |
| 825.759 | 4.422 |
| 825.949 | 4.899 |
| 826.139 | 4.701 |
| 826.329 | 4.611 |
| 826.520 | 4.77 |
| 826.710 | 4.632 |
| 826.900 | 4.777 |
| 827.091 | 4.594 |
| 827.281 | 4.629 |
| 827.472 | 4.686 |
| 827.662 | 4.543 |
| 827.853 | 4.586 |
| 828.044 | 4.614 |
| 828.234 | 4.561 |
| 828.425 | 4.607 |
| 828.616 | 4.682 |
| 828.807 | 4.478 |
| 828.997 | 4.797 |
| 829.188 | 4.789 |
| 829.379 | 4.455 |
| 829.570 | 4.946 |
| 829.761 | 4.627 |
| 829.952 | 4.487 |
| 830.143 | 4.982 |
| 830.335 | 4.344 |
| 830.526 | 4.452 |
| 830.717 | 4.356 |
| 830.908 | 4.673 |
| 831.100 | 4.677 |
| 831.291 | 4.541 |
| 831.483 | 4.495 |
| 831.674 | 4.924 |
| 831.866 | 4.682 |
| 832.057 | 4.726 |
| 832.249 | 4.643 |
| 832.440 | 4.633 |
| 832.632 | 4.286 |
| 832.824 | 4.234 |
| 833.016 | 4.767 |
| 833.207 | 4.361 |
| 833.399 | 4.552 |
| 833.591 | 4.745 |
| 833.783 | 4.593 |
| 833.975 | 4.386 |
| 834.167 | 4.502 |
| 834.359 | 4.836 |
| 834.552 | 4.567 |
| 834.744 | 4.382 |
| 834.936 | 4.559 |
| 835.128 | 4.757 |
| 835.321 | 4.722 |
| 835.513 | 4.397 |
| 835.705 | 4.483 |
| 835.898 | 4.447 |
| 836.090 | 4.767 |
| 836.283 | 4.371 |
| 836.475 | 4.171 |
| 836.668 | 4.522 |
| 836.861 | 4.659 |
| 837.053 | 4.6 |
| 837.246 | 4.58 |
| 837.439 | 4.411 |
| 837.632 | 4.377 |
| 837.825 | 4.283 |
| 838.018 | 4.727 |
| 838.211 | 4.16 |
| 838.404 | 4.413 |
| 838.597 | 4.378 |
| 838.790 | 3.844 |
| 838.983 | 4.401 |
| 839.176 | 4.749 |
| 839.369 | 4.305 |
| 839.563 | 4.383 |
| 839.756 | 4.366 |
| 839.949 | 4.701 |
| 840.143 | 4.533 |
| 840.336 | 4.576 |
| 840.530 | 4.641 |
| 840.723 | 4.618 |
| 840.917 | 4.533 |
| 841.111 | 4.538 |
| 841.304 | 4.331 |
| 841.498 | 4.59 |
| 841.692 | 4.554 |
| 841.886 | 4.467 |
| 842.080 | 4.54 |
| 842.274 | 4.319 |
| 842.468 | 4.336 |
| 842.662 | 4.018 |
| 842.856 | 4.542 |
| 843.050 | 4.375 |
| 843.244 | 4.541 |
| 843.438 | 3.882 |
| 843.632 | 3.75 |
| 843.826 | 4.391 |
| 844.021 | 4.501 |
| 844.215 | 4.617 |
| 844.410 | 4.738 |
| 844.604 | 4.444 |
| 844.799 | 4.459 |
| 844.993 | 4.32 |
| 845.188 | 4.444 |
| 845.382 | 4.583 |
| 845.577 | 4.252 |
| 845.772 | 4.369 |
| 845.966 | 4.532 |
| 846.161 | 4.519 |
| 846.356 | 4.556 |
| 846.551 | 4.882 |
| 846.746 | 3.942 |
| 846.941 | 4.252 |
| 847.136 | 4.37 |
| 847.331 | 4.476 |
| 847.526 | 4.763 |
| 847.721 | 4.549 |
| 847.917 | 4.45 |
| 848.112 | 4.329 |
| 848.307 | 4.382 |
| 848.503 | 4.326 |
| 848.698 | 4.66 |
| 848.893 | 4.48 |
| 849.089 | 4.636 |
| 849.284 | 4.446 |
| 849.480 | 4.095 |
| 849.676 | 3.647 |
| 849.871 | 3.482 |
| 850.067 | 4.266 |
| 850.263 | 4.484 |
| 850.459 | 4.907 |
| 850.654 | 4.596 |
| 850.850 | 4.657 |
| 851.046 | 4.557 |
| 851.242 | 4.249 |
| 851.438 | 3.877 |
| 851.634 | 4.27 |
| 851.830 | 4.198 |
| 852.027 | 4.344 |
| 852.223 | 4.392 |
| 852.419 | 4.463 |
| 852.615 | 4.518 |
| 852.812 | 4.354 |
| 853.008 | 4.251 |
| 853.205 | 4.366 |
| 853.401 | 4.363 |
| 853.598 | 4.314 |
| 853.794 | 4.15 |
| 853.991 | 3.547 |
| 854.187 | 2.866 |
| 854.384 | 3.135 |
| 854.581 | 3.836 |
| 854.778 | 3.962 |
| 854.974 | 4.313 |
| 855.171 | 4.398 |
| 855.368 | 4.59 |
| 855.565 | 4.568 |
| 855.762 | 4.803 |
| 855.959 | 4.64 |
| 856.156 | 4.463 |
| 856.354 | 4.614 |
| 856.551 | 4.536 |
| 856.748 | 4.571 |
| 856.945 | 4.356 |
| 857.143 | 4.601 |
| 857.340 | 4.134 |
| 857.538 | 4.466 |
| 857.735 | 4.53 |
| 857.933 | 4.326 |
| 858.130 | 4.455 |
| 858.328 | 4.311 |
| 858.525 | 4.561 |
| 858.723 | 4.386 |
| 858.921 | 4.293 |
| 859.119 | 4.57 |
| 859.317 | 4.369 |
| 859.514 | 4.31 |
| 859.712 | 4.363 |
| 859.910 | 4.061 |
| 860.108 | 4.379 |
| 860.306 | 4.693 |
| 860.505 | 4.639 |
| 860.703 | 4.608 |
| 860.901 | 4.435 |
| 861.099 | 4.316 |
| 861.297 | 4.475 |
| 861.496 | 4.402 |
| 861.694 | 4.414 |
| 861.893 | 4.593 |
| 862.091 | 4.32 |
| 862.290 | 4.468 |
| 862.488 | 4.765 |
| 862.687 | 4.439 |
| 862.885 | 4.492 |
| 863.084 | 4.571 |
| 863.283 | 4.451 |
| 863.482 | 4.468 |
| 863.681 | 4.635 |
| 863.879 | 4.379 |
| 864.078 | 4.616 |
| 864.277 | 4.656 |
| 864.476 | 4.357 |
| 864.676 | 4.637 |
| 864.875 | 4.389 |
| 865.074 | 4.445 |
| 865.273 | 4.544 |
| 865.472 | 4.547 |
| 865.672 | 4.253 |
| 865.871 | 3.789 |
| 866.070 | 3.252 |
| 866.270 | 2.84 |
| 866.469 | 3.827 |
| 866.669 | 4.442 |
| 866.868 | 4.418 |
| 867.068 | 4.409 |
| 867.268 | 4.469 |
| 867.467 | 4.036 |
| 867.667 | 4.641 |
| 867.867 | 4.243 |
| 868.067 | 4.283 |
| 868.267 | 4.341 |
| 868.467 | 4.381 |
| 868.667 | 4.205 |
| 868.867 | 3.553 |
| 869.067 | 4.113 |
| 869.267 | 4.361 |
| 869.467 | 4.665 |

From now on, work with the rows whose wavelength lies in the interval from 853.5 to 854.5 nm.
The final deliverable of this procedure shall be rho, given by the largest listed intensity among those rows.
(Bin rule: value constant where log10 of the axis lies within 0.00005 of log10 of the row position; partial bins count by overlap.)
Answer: 4.314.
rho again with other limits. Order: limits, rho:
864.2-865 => 4.656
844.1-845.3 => 4.738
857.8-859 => 4.561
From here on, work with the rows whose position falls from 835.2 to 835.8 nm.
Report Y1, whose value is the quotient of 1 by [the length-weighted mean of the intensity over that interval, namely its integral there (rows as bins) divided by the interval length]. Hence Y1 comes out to 0.220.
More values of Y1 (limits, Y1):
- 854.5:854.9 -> 0.254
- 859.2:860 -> 0.233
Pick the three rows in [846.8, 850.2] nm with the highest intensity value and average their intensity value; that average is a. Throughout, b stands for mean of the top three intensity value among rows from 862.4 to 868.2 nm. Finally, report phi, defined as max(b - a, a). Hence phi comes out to 4.686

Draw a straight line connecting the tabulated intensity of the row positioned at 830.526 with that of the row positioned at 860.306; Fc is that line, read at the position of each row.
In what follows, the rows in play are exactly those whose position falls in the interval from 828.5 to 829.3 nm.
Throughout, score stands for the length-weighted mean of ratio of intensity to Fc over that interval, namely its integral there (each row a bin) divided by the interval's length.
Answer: 1.05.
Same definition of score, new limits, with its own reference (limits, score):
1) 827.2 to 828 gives 1.04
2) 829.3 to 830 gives 1.04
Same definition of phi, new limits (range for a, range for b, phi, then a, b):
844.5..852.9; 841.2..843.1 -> 4.851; 4.85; 4.56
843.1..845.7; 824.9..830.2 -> 4.646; 4.65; 4.94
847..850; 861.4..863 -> 4.686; 4.69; 4.62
